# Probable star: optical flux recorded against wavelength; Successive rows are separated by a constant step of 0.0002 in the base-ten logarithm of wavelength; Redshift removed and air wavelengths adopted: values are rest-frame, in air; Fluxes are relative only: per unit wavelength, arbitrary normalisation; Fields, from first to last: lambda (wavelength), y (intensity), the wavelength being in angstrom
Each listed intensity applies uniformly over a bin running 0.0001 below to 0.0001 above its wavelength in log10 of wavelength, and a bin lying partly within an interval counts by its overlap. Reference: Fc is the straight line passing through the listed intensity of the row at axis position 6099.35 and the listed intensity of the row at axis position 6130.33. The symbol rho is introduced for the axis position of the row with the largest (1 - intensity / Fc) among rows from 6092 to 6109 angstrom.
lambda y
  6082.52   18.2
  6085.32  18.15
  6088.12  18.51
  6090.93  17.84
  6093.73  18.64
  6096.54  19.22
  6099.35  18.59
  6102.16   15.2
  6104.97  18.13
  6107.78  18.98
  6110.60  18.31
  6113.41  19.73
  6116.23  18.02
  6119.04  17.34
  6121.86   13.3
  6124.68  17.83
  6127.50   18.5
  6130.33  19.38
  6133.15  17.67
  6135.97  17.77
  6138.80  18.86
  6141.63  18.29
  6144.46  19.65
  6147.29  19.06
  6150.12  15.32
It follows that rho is 6102.16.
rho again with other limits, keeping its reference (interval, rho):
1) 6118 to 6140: 6121.86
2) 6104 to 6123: 6121.86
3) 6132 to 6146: 6133.15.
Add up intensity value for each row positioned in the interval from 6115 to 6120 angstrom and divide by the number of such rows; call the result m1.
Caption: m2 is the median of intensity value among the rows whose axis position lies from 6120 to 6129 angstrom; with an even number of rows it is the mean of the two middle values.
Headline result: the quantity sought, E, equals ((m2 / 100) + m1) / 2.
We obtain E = 8.9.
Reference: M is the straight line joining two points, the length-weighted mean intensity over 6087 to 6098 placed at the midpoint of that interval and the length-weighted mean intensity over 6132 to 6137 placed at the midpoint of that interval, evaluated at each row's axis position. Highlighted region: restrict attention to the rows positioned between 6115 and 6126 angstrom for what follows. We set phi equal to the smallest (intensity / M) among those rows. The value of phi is 0.74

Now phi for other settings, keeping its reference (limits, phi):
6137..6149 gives 1.04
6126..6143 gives 0.99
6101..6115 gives 0.83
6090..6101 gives 0.96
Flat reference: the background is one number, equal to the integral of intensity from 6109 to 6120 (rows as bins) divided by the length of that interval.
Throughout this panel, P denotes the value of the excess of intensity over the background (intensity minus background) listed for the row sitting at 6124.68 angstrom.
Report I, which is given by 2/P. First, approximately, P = -0.57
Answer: -3.5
